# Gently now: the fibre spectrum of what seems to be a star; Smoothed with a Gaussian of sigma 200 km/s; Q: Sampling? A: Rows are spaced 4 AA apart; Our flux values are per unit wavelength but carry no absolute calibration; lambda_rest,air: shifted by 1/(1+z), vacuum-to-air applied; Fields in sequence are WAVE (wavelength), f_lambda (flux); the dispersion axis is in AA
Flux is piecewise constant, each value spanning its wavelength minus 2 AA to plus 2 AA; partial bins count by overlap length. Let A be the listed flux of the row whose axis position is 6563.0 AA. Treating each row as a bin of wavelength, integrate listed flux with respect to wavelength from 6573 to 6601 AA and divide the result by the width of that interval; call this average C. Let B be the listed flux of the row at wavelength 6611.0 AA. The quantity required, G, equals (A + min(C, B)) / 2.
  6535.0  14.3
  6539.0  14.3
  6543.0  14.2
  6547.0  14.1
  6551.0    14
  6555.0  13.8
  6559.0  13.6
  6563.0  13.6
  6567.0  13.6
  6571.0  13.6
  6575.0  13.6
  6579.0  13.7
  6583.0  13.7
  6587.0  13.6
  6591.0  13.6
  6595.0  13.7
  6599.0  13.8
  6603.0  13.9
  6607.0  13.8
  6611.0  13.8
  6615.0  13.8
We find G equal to 13.64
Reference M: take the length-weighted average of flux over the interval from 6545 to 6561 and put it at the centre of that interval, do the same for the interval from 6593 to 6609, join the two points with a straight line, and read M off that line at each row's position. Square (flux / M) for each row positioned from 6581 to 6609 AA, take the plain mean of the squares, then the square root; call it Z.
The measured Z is 0.994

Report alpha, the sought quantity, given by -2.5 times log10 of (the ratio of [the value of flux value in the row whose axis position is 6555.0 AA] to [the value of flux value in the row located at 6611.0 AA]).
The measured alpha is 0.00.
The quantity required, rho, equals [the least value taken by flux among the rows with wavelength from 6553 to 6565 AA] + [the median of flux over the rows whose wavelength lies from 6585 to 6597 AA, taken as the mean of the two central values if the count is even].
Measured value 27.2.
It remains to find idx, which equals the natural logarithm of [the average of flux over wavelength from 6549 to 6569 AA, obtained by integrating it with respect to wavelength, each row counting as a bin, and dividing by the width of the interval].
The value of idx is 2.62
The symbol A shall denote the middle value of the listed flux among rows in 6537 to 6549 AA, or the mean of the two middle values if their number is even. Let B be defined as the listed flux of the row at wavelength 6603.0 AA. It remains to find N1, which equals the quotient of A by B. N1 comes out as 1.02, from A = 14.2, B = 13.9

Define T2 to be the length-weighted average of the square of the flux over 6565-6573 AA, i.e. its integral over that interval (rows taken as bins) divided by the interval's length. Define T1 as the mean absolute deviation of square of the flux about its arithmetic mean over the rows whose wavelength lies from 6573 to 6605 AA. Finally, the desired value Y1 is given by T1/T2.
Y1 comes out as 0.011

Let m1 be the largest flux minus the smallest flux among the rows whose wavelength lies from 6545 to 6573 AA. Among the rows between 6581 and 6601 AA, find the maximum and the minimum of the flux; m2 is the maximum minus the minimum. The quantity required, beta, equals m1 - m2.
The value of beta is 0.30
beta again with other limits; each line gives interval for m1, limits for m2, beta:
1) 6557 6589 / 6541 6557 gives -0.30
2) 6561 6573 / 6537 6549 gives -0.20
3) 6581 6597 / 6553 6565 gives -0.10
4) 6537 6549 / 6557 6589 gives 0.10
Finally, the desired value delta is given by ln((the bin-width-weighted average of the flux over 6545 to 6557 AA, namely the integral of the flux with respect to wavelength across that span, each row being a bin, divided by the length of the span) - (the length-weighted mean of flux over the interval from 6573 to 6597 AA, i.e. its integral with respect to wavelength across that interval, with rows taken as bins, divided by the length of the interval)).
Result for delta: -1.1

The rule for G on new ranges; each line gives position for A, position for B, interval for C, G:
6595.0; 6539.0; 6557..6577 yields 13.65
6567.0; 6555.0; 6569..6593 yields 13.62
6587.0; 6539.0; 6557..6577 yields 13.60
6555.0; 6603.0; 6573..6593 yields 13.72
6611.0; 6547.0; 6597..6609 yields 13.82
